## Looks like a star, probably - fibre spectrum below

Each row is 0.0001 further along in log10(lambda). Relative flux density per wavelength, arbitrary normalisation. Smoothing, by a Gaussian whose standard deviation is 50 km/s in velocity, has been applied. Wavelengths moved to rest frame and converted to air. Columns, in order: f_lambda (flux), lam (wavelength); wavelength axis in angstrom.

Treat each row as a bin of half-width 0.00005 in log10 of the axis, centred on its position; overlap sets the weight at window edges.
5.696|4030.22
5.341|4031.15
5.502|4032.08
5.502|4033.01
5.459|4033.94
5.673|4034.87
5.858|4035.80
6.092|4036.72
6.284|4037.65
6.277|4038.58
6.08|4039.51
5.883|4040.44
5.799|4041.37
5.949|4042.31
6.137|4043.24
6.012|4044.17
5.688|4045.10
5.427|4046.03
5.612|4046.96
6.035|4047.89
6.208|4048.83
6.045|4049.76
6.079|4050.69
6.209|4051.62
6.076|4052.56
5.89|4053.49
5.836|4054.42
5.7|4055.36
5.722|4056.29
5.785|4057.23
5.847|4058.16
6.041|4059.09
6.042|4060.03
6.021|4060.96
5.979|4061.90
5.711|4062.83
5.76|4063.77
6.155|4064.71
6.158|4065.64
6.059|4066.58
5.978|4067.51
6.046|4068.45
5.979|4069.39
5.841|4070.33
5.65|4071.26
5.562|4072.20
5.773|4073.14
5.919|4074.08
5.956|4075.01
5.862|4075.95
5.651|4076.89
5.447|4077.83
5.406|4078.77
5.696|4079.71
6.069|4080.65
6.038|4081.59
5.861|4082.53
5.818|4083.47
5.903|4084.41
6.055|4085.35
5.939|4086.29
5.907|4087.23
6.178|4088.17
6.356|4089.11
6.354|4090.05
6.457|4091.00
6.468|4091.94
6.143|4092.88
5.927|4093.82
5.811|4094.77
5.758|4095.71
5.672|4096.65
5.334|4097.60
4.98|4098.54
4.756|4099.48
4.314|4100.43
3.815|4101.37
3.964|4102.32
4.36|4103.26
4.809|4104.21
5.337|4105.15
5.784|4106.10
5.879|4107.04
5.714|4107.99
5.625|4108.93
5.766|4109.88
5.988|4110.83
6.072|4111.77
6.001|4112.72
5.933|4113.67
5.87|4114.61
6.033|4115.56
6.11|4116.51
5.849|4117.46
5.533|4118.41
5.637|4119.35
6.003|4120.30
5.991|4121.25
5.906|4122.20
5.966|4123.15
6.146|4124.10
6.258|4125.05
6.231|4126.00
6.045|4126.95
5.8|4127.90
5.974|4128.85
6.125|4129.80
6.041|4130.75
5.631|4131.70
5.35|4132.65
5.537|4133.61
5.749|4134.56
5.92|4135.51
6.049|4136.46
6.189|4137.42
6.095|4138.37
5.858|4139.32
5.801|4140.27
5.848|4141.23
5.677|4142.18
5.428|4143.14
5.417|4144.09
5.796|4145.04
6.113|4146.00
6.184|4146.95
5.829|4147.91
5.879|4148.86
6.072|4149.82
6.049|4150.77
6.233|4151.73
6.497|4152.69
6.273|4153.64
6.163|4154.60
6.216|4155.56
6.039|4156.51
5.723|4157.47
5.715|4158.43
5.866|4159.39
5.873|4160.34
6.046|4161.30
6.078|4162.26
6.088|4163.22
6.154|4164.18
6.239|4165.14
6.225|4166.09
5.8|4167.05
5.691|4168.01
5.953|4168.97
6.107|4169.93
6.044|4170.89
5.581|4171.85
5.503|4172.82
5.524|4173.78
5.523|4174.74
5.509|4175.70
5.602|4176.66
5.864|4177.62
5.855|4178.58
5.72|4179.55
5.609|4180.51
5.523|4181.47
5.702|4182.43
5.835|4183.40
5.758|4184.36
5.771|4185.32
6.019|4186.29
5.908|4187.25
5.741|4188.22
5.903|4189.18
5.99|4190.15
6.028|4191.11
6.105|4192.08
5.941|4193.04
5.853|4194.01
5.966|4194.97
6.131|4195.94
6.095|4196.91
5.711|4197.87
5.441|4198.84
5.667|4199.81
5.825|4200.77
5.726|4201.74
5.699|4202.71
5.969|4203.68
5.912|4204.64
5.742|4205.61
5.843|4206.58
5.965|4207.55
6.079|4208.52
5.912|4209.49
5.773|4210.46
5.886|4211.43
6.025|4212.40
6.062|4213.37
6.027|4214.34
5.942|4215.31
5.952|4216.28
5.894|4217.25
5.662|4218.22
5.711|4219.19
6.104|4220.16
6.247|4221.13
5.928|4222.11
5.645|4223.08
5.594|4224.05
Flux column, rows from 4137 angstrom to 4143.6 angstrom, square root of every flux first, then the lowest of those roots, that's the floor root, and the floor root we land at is 2.33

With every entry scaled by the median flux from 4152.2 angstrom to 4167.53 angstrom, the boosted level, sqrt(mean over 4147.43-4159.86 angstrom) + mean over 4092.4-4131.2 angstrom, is 1.92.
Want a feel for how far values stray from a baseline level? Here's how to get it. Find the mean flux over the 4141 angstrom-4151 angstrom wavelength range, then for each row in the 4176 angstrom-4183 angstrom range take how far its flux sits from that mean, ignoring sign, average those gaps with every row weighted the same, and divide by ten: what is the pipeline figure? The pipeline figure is 0.016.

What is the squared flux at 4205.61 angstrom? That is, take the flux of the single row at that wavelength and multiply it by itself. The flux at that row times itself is 33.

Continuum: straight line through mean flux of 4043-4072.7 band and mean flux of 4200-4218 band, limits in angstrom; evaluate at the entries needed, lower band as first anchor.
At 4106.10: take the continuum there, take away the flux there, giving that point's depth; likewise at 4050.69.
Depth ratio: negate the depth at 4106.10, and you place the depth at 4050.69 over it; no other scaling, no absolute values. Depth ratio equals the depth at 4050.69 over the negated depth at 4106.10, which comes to 1.3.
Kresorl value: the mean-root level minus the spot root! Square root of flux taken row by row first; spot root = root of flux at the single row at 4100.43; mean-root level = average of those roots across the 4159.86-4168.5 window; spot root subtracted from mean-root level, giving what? 0.38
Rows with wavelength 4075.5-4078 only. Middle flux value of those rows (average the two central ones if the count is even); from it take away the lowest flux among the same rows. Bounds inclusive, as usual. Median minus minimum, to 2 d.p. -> 0.20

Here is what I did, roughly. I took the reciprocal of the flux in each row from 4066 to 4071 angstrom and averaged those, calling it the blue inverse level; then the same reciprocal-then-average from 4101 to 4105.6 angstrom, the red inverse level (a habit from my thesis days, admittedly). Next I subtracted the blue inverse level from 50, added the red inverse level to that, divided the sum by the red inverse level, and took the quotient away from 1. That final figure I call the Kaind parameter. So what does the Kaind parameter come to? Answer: -219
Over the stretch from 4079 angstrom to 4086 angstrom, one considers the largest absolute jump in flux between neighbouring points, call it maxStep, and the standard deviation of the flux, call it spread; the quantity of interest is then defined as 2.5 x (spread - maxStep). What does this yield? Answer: -0.6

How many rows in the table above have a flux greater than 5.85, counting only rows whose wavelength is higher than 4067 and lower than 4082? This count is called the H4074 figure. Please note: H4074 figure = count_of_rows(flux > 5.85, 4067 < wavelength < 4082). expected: 8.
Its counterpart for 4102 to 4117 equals 8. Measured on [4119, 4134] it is 11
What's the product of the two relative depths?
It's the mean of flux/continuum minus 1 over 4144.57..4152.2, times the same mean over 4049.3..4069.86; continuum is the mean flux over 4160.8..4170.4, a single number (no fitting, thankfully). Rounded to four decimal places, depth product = 0.0000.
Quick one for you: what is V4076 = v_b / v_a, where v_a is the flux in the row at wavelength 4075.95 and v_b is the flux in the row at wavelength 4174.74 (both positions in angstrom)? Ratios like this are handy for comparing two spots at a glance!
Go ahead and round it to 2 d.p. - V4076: 0.94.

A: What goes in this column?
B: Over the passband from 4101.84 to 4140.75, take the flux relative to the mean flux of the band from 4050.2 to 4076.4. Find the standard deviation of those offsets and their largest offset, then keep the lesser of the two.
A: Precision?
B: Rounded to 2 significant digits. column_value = 0.34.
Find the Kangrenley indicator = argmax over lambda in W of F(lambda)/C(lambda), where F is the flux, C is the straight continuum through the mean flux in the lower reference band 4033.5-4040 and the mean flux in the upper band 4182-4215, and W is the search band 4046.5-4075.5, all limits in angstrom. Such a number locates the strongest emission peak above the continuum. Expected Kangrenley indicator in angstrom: 4051.62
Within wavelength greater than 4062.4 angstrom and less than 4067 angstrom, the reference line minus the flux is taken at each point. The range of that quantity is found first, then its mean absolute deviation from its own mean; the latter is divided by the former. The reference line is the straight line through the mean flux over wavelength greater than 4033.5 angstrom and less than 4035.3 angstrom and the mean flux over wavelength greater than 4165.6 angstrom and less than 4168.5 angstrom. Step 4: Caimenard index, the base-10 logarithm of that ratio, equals -0.38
